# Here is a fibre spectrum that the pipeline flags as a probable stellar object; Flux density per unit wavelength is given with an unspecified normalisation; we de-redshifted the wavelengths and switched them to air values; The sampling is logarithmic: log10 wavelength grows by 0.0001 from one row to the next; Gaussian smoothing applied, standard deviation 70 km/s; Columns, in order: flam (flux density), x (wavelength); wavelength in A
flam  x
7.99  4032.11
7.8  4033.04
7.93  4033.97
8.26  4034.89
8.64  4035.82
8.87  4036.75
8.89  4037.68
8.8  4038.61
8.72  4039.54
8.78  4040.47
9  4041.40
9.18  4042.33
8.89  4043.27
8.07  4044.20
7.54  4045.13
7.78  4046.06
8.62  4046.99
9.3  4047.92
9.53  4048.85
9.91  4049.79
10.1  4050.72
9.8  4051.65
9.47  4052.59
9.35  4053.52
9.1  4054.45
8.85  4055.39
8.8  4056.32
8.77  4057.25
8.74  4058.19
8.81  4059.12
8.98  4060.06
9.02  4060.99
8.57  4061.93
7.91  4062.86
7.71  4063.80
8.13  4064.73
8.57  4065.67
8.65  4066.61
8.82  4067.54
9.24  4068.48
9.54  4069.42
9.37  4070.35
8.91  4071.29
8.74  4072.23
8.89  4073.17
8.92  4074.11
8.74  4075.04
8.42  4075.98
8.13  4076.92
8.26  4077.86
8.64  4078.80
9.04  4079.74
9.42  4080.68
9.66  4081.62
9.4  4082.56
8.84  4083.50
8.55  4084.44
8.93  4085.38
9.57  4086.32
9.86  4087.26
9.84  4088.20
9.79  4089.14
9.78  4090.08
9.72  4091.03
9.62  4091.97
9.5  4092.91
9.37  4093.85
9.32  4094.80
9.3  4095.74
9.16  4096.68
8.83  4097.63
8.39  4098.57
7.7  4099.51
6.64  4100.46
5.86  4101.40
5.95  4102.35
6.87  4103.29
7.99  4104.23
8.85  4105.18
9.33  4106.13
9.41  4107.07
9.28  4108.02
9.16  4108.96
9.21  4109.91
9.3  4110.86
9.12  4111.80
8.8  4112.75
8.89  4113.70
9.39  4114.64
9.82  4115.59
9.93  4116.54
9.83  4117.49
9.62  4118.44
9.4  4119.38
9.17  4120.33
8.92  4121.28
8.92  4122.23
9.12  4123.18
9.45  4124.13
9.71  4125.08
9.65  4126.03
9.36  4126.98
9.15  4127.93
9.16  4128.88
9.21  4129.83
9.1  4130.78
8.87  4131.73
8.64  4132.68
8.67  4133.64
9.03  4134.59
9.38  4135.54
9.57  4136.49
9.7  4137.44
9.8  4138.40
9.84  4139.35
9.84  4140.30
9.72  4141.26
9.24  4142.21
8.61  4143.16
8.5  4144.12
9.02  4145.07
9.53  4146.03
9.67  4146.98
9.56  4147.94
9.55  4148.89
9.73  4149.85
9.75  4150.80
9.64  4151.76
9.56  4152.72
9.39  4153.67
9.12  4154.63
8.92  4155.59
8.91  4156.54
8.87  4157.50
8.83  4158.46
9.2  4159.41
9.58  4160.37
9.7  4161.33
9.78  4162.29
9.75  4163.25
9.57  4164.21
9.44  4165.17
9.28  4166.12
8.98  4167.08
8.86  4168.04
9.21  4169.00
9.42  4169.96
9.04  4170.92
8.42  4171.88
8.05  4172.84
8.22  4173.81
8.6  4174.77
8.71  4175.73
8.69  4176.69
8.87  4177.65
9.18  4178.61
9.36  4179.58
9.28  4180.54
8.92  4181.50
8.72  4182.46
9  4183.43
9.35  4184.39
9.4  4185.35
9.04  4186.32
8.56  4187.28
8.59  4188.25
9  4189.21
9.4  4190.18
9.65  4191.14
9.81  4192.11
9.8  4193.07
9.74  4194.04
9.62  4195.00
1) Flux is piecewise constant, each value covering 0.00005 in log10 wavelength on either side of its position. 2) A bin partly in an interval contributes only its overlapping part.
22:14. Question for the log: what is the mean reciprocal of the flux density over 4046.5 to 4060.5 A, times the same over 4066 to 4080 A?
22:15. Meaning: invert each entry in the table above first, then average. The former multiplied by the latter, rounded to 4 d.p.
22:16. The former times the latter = 0.0124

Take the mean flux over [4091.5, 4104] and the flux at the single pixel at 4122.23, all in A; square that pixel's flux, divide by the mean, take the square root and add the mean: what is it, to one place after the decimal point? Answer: 11.3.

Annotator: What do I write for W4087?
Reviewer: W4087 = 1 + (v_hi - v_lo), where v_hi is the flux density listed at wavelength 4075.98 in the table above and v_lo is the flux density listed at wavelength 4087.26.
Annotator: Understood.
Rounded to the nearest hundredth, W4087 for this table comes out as -0.44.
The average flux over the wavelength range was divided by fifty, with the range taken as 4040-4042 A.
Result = 0.178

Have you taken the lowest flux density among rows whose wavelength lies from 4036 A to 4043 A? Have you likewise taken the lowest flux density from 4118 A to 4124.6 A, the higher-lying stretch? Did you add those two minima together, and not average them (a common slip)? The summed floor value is 17.6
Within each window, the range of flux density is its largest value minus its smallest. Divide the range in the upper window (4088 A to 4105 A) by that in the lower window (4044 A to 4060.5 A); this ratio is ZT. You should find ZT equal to 1.6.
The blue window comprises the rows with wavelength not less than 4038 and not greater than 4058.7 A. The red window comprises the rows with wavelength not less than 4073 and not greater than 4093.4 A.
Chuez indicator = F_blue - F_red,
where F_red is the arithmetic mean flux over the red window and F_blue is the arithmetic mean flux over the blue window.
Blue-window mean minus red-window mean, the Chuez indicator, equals -0.2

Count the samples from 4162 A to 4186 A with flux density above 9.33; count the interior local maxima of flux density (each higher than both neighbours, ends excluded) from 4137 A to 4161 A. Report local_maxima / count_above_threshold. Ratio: 0.25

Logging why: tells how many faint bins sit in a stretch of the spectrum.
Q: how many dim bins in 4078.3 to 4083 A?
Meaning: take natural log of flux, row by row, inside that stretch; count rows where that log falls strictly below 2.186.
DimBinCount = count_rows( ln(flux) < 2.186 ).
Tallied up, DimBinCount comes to 1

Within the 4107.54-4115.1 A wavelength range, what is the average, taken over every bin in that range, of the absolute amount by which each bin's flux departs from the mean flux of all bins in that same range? 0.16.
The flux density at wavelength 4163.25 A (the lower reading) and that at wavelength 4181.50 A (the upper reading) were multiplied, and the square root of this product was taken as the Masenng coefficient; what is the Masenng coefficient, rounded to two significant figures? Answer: 9.3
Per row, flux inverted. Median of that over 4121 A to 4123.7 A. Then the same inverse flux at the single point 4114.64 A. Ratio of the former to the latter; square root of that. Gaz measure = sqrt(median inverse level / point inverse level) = 1.03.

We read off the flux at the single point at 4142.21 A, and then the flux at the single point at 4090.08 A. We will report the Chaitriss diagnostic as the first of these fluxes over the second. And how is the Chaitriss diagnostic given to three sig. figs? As 0.945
